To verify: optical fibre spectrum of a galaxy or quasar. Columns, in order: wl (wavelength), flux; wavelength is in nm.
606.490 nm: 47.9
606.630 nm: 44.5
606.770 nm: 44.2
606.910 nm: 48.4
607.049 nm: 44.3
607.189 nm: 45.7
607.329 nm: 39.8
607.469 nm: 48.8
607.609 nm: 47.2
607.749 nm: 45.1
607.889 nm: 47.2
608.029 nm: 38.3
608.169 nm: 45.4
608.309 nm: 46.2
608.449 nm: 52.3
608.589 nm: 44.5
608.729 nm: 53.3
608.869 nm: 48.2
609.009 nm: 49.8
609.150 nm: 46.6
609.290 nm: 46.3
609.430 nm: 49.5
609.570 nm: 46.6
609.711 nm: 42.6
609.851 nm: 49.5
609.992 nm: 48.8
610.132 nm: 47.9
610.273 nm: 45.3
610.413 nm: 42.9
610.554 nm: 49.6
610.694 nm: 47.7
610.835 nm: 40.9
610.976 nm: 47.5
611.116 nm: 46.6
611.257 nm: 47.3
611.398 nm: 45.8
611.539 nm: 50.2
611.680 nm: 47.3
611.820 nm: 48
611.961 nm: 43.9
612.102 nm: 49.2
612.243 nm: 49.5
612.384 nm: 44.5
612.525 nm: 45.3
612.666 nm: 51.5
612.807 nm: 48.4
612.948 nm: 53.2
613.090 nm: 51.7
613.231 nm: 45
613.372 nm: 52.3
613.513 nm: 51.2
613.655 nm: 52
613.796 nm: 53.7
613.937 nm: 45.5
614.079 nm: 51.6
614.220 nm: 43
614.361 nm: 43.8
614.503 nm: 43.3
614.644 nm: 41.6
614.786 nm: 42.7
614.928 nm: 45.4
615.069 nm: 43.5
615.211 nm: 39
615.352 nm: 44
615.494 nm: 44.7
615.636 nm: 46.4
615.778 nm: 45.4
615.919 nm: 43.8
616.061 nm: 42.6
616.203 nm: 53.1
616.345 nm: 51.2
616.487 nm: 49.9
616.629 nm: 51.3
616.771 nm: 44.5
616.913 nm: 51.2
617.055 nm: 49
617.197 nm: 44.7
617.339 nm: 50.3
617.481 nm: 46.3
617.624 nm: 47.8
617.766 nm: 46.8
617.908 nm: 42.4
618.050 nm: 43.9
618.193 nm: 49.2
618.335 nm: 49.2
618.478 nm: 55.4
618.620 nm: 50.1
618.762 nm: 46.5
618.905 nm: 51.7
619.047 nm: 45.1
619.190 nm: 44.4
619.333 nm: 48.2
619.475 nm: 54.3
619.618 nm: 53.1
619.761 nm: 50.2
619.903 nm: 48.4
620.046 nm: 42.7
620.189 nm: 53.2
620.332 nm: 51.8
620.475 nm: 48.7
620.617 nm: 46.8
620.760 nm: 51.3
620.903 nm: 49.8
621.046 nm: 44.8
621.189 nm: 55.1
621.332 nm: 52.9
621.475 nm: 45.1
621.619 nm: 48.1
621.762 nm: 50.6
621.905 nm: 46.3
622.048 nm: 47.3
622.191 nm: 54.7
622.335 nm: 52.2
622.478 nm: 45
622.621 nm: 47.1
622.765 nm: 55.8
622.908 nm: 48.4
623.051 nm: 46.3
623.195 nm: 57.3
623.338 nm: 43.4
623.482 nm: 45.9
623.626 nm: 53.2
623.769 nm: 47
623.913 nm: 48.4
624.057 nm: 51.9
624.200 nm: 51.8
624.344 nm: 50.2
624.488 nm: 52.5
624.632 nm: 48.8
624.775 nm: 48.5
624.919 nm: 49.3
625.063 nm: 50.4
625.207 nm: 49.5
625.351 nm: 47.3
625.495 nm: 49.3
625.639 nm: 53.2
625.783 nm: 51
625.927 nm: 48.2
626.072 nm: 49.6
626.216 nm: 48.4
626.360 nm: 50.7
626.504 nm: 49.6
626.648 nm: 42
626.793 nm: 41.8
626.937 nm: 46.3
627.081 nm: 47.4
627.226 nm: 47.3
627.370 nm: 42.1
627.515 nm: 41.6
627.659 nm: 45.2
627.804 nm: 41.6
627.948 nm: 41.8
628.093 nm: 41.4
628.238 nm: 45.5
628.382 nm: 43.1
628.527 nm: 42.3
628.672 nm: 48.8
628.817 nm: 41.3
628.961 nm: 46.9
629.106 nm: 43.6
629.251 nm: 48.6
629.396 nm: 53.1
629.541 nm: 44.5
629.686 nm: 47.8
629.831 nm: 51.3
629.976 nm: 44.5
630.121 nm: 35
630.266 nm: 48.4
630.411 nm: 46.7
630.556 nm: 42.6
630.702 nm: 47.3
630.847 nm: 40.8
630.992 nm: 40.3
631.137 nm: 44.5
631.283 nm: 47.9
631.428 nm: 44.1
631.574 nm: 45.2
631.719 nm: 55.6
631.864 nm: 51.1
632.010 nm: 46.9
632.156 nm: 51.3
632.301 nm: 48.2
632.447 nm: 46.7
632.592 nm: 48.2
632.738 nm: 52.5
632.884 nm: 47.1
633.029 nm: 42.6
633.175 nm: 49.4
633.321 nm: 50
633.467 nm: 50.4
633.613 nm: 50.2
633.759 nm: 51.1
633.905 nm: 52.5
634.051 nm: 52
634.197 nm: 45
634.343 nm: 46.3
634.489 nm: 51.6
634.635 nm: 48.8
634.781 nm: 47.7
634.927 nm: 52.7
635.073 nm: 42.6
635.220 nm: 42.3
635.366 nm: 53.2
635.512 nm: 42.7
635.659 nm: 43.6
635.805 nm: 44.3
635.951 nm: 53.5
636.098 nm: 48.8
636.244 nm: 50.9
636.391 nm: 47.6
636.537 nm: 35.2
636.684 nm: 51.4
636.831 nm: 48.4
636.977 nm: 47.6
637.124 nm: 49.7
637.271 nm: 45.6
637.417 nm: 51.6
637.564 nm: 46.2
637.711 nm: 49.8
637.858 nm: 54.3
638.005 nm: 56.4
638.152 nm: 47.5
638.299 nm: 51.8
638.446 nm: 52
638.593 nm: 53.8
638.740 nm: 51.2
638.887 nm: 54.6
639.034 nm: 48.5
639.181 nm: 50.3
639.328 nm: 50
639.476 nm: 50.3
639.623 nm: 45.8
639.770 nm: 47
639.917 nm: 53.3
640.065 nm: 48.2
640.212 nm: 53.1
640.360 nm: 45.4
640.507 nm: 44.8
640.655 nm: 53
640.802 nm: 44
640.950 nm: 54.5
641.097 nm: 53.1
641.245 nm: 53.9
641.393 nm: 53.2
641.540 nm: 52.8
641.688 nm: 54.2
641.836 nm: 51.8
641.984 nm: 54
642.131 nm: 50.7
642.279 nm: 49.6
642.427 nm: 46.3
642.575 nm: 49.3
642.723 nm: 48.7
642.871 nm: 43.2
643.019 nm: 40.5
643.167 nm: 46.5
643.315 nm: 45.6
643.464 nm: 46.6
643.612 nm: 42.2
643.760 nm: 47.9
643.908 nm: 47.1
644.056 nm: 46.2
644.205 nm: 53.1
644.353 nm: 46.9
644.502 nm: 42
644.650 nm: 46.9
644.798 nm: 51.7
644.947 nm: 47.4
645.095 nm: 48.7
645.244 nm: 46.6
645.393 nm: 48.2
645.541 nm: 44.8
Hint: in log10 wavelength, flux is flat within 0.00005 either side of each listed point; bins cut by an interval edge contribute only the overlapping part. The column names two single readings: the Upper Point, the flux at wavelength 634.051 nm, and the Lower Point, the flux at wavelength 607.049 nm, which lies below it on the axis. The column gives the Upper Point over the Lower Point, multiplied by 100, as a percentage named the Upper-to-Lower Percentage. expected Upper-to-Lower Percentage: 117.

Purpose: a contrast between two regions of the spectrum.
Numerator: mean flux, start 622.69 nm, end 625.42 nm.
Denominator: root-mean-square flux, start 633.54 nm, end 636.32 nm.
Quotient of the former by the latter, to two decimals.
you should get 1.03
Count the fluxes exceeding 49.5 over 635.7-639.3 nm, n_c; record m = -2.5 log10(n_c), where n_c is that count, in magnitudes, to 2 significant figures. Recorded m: -2.9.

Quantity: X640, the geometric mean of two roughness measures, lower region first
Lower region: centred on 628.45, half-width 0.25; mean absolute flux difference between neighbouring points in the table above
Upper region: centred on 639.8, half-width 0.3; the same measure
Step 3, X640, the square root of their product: 3.69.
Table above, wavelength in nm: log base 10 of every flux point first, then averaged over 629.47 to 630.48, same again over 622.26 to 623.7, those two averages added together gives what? 3.35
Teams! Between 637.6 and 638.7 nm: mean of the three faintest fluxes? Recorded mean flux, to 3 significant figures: 49.7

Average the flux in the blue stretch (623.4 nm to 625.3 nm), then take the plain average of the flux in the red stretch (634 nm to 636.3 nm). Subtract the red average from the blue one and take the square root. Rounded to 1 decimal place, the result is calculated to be 1.4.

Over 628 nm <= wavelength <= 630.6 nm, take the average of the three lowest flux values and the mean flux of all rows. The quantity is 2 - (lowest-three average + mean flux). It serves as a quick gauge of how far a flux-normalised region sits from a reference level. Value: -82.5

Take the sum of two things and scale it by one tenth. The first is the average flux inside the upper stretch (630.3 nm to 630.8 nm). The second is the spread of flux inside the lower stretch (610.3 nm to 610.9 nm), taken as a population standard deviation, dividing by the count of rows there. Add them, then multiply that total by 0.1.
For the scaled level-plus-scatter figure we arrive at 4.90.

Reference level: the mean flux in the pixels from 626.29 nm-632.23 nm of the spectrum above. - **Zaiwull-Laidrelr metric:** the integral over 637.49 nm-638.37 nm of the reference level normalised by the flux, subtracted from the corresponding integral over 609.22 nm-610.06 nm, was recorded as 0.02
